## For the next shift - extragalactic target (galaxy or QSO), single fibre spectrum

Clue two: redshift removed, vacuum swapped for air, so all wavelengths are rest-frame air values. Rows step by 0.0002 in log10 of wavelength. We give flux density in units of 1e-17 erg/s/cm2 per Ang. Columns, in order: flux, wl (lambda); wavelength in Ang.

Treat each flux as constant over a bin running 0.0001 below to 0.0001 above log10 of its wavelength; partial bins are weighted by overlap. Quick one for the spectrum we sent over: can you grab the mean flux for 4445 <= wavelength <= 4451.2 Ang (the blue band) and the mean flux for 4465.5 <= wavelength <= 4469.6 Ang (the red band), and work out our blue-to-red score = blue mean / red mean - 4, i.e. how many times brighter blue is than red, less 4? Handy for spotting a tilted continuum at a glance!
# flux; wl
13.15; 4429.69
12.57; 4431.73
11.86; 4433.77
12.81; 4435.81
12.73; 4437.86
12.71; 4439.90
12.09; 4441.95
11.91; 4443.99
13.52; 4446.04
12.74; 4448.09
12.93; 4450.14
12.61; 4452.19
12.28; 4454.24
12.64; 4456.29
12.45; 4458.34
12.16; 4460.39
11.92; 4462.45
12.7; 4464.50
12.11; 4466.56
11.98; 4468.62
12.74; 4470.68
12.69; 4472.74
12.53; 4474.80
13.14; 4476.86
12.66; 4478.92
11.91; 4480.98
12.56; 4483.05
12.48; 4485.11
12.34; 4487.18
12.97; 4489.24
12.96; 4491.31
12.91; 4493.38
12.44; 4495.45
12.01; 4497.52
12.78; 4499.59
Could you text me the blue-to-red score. -2.92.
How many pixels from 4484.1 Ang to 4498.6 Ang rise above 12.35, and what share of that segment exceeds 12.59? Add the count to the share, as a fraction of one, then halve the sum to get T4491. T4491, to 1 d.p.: 2.7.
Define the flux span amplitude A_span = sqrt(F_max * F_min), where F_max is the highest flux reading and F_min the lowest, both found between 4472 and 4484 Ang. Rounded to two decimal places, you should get 12.51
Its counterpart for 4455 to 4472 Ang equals 12.32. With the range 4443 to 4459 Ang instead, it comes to 12.69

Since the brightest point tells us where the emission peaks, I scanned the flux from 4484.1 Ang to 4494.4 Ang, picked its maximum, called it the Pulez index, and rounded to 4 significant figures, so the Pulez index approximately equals 12.97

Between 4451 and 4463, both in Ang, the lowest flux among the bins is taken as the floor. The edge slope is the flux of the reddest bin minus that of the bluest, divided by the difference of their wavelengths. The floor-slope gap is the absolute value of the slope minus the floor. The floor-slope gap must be 11.99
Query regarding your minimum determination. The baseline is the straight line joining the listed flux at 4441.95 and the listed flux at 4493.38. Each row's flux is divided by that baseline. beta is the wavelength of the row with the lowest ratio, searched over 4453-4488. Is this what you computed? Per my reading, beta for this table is 4480.98 Ang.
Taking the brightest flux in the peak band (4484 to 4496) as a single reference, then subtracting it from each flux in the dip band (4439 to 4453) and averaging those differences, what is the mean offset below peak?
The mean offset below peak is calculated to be -0.33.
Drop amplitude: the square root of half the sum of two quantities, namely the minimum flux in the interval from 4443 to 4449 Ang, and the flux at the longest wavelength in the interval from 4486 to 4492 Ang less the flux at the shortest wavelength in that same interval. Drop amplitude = 2.50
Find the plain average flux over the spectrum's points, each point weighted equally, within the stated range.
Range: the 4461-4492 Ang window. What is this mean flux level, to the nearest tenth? 12.5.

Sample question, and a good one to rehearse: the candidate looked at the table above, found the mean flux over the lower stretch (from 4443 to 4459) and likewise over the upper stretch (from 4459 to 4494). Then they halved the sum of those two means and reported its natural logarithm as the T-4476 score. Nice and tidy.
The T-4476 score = 2.532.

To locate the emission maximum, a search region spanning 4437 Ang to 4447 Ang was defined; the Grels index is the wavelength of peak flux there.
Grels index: 4446.04 Ang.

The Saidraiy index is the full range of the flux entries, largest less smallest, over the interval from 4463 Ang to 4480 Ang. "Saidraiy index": 1.16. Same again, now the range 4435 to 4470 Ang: 1.61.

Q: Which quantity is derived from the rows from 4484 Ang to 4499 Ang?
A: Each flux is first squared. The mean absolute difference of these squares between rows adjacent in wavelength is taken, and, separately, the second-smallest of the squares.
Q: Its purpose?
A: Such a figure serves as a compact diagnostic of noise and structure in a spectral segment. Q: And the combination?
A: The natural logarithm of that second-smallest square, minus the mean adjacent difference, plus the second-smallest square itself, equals 150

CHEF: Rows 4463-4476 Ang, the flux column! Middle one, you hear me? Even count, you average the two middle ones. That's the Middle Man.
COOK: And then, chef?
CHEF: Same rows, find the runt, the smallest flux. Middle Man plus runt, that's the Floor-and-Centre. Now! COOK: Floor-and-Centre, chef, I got 24.6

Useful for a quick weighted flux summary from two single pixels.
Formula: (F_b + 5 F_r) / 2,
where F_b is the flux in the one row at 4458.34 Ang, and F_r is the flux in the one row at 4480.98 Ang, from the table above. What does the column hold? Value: 36.0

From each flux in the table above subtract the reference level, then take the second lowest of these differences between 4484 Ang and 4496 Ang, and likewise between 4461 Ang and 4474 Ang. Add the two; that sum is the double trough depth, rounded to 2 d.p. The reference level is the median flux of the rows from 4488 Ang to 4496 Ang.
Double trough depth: -1.45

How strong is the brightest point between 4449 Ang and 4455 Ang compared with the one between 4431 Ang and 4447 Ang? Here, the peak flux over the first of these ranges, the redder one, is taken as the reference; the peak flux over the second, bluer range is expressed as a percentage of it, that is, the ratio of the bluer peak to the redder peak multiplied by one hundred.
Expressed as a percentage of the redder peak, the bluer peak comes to 105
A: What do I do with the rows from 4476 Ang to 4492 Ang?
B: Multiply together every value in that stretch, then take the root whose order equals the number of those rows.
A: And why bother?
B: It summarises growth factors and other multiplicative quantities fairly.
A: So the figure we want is 12.6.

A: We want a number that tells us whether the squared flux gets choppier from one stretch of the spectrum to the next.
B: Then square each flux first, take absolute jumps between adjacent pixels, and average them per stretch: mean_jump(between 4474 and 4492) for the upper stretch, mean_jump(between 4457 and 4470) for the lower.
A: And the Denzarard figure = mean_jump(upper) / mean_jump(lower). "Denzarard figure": 1.05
